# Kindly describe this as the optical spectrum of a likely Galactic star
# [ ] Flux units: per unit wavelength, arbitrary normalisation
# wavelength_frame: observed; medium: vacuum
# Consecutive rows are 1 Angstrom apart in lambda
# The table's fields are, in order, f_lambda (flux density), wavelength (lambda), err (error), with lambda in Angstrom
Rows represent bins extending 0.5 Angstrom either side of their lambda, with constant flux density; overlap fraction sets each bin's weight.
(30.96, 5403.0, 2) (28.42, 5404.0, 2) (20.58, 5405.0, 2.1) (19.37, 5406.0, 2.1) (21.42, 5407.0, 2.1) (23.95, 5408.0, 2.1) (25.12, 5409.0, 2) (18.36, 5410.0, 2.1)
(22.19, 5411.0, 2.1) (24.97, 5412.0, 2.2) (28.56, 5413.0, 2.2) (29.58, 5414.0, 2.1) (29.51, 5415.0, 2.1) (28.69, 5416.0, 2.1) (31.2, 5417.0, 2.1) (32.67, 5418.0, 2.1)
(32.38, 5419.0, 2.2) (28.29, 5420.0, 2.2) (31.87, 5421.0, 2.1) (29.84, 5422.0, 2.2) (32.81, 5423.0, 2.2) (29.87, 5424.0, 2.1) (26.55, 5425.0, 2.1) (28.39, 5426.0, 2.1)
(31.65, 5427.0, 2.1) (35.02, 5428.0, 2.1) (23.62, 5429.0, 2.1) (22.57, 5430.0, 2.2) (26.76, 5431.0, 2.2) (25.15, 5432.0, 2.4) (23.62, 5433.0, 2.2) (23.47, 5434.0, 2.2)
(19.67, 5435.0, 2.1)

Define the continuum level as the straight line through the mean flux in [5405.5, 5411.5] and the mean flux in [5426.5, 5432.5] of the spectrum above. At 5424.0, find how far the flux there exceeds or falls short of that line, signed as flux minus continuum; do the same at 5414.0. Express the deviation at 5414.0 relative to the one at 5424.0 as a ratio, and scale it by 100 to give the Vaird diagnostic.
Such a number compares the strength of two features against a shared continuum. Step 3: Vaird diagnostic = 162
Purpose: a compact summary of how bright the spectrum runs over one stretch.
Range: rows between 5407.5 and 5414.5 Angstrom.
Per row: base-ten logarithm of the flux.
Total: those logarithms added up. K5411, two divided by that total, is 0.21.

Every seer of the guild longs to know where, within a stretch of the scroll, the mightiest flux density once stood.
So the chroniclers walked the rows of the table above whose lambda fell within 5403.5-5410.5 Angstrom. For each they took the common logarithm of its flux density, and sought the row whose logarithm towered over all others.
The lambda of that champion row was 5404.0 Angstrom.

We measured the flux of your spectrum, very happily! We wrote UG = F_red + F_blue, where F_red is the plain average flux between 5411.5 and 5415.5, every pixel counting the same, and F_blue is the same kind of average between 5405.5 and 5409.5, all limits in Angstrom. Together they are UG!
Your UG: 51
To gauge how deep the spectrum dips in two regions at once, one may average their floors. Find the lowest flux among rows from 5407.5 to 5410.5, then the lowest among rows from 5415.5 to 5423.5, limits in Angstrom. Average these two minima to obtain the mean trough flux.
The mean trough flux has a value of 23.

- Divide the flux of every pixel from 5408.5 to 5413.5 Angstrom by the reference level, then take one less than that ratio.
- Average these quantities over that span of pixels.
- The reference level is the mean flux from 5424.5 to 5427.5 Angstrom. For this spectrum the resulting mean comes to -0.17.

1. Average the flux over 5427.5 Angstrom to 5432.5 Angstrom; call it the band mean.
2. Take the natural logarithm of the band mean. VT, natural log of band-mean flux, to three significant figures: 3.28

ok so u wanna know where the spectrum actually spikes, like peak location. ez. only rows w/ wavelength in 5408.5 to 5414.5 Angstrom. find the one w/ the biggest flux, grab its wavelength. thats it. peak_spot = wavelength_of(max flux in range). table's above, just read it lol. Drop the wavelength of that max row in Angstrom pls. 5414.0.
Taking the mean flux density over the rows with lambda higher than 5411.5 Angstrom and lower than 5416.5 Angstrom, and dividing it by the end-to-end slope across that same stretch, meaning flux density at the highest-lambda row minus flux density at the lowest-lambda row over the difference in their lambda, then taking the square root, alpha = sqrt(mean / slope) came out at 5.5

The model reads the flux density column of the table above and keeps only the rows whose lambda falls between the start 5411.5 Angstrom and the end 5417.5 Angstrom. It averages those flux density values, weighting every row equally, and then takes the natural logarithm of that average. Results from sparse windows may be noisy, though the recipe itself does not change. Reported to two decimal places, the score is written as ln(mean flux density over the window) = 3.36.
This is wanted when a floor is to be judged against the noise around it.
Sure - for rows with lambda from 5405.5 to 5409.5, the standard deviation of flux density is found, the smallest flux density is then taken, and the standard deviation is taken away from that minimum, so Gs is 17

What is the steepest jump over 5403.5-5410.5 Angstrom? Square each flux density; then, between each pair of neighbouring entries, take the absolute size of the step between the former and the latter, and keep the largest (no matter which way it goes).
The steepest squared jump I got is 384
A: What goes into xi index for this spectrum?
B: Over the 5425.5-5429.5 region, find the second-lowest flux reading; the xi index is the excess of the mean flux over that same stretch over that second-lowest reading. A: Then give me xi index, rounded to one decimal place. 1.3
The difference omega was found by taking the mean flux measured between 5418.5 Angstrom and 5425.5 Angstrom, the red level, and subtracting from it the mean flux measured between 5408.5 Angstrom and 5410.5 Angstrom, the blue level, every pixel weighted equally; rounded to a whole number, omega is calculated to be 8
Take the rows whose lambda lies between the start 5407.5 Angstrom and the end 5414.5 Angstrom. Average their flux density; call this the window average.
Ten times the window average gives 247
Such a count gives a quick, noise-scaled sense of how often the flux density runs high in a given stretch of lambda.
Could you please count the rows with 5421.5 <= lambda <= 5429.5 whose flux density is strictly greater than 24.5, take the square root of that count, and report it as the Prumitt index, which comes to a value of 2.65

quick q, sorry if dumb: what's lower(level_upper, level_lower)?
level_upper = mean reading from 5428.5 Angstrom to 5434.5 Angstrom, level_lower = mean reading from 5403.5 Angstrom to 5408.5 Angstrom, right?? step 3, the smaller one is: 22.7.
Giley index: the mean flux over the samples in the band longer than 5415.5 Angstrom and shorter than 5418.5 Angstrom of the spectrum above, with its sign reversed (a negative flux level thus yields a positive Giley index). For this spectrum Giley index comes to -30.9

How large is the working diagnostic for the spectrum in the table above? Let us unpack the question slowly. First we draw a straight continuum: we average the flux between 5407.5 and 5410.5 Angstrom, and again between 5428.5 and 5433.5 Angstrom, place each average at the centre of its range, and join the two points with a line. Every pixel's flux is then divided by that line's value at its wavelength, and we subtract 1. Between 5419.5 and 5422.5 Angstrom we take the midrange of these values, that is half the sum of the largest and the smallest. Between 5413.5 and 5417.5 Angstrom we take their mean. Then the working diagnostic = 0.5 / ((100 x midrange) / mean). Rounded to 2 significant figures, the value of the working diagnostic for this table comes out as 0.0052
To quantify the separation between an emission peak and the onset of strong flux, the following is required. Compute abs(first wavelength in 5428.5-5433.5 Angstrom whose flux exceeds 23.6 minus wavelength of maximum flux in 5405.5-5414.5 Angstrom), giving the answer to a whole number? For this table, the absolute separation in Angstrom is 15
